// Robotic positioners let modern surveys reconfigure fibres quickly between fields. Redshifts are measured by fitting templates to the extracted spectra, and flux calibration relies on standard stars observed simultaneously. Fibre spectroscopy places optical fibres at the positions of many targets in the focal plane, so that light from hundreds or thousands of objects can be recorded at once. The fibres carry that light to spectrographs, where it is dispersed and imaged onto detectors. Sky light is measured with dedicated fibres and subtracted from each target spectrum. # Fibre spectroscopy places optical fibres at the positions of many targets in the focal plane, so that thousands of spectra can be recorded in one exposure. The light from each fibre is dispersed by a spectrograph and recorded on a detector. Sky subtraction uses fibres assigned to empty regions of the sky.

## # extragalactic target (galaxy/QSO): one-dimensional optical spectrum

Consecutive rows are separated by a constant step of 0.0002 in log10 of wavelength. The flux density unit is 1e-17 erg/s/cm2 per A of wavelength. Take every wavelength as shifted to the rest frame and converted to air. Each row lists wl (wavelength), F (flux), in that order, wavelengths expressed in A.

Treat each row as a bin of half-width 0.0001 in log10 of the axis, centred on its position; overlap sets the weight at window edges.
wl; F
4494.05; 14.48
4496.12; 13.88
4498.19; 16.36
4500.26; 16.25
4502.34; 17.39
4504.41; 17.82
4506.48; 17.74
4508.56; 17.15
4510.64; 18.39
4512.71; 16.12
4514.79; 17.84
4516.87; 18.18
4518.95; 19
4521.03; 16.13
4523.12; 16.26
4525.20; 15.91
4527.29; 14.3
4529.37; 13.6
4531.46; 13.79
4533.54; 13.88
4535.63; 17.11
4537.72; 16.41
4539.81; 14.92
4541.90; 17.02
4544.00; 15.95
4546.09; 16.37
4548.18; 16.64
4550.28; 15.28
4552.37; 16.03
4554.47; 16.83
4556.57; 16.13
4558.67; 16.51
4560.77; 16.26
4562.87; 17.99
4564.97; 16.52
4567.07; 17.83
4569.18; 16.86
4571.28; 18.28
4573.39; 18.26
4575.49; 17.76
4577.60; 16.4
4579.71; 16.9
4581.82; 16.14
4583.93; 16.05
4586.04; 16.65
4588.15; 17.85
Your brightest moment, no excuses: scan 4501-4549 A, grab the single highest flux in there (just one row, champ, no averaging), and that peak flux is 19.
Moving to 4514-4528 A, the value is 19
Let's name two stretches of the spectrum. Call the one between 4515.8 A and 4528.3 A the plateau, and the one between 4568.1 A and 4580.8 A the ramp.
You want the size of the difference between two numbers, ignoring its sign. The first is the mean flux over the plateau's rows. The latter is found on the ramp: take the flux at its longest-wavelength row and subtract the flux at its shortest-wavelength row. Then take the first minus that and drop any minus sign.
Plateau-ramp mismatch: 16.6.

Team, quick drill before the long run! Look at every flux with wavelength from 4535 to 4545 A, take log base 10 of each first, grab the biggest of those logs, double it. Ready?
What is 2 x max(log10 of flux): 2.47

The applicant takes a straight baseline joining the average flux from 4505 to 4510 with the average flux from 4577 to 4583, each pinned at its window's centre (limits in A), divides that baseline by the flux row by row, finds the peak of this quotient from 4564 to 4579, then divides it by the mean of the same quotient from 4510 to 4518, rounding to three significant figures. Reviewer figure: 1.02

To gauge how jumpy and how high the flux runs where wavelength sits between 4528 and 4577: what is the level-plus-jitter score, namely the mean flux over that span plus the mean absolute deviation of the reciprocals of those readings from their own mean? 16.4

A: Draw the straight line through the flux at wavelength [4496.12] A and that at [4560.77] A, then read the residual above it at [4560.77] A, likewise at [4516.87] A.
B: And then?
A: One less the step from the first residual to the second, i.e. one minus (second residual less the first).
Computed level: -2.5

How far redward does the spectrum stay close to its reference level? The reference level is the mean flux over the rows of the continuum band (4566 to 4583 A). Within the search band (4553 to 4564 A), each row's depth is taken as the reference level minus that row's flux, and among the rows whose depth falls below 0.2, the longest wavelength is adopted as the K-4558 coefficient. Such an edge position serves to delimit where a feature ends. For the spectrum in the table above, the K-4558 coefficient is 4562.87 A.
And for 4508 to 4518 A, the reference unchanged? 4516.87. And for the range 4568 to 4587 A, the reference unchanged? 4575.49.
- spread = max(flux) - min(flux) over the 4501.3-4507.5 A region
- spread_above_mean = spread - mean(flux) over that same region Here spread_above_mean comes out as -17.2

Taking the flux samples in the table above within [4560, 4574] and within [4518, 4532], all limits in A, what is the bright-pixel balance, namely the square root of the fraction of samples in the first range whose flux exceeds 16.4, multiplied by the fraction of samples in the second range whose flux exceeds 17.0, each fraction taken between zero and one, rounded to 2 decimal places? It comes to 0.13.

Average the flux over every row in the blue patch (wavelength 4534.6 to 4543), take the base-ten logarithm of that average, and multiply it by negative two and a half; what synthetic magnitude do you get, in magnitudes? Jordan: -3.03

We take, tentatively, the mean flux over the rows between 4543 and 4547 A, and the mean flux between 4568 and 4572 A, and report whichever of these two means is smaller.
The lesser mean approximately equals 16.2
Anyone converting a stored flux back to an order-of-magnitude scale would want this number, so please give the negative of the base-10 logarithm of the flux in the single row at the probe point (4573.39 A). -1.26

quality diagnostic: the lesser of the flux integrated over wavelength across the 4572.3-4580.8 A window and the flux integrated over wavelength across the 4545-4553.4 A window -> 135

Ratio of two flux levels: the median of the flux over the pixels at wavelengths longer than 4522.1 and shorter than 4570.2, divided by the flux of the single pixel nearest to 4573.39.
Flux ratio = 0.89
